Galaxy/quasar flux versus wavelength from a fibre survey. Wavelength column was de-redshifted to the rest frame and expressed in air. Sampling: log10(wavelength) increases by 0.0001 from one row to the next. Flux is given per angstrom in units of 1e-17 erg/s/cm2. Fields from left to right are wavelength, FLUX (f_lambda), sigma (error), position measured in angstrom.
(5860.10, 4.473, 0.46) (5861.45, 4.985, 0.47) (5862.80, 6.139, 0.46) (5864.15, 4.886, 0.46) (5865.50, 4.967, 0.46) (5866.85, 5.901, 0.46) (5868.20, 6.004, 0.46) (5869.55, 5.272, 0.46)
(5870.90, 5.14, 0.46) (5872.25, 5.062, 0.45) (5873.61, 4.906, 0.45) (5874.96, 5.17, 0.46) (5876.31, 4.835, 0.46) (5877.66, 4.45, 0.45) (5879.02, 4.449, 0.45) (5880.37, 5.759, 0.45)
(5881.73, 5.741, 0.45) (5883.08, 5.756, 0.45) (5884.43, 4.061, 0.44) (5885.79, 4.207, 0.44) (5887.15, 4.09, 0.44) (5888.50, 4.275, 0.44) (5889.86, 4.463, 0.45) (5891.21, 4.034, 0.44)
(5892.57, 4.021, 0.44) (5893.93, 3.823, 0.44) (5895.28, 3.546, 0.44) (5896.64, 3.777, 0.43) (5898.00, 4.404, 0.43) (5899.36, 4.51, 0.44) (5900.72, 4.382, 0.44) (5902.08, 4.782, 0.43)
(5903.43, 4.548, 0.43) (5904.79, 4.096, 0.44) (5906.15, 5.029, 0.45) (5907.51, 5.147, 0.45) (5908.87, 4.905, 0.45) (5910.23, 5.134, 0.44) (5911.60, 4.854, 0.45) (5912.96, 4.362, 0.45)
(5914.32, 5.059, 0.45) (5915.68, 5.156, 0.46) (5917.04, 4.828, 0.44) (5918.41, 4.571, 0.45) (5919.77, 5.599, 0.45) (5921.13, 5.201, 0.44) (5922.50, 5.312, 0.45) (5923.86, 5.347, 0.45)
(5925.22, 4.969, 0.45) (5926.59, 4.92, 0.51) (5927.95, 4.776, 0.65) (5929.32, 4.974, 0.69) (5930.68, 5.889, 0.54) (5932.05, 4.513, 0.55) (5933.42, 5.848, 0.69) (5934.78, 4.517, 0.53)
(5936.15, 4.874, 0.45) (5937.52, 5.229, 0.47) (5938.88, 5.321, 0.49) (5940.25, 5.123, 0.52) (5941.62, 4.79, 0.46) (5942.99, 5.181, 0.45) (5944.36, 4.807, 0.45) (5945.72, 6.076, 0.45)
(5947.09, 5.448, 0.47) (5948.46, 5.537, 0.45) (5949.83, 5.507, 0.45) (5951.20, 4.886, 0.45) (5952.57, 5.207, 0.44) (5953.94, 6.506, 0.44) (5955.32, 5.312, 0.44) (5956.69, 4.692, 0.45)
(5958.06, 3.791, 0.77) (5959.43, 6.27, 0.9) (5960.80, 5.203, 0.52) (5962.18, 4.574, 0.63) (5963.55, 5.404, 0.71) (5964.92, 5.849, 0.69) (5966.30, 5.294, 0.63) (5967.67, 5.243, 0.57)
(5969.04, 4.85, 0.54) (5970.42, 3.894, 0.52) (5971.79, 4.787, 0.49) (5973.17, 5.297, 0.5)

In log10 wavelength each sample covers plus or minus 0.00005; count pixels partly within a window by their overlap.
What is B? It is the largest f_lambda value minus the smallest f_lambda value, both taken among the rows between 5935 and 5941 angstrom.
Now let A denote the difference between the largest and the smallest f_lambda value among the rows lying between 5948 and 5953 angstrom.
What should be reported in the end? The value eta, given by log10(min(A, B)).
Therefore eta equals -0.35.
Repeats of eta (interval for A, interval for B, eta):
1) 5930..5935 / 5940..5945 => -0.41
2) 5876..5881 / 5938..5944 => -0.27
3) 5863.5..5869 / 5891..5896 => -0.31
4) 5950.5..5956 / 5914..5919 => -0.23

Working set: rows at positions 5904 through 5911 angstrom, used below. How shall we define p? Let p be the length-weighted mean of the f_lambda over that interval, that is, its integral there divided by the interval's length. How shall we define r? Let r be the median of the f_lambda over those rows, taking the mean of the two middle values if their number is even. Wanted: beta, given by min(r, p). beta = 4.9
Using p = 4.9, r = 5.0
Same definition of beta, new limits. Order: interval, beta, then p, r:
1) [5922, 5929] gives 5.0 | 5.1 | 5.0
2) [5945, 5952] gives 5.5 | 5.5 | 5.5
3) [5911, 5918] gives 4.8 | 4.8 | 4.9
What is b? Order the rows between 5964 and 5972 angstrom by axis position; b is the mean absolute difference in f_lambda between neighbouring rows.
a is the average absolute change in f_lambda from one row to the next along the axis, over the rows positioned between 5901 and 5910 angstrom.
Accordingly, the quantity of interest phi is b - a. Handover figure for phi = 0.2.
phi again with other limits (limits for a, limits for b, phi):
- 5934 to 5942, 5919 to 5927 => -0.1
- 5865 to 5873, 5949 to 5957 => 0.4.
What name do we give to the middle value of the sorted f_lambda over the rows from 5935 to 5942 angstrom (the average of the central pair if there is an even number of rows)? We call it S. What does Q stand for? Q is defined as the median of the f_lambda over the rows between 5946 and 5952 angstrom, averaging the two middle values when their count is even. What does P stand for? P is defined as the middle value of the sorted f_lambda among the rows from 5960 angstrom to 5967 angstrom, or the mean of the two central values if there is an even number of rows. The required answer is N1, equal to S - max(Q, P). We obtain -0.4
